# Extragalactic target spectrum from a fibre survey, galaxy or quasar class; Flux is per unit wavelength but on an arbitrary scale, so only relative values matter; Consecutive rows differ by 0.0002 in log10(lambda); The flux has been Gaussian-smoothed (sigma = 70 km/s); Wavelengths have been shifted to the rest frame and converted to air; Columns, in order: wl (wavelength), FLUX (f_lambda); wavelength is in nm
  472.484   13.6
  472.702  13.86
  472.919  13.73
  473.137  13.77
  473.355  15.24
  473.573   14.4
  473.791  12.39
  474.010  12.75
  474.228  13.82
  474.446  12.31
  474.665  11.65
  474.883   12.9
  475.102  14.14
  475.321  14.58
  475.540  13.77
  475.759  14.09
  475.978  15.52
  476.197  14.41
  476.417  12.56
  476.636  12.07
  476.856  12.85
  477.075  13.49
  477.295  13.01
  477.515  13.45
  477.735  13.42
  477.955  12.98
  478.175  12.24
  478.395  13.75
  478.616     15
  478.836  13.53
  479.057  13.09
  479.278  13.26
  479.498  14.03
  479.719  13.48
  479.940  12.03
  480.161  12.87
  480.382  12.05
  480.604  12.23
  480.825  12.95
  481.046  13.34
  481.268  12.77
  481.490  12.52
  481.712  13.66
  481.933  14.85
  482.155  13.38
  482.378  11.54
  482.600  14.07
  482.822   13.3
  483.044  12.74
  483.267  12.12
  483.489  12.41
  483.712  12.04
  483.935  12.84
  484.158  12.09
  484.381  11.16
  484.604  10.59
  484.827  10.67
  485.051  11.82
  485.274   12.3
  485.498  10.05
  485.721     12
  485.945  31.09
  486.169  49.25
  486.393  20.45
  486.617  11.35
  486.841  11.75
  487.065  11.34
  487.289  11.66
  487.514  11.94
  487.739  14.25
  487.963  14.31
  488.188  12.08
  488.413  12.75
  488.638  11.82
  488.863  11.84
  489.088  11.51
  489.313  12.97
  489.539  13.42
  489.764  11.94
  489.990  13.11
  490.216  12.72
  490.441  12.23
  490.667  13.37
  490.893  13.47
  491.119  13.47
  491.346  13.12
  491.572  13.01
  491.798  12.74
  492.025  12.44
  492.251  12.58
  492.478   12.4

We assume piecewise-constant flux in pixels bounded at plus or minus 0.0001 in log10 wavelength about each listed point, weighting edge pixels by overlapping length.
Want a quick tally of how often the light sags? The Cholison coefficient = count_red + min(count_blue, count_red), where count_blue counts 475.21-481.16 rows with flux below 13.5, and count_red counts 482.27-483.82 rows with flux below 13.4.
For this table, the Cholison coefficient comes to 12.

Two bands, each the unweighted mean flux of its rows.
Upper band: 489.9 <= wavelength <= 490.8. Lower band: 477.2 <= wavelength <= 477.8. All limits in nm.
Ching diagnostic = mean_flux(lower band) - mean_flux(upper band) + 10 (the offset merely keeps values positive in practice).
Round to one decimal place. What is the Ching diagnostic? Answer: 10.4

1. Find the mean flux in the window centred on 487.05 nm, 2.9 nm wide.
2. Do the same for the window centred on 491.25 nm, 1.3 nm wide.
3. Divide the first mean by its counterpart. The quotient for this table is 1.31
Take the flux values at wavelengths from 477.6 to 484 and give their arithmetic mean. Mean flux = 13.1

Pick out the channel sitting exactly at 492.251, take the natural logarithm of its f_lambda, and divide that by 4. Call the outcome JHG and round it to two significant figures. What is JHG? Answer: 0.63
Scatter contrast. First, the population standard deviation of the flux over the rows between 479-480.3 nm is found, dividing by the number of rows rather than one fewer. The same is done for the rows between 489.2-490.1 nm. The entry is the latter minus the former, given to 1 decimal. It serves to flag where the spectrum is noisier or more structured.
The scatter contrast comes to -0.1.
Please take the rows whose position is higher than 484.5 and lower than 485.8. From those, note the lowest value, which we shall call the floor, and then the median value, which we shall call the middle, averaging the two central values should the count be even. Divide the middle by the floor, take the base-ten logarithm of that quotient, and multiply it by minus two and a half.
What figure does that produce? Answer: -0.12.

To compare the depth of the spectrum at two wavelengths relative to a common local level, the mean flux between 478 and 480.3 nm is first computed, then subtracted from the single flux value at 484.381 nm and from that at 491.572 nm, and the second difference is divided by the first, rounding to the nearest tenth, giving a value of 0.1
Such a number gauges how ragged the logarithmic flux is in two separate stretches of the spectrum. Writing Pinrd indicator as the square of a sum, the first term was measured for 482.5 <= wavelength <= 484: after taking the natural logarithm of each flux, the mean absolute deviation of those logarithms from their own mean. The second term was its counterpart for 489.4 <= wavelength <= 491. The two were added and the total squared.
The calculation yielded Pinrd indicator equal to 0.0065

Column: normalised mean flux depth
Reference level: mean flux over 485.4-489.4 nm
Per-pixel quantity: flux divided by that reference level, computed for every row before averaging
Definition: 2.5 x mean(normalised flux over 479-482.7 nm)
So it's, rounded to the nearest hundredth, 2.08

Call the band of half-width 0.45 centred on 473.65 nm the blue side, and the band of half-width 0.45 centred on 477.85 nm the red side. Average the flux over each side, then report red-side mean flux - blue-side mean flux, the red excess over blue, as -0.7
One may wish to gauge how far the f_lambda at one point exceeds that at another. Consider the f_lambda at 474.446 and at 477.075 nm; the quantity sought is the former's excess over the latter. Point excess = -1.2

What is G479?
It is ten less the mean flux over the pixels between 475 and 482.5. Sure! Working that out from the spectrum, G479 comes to -3.3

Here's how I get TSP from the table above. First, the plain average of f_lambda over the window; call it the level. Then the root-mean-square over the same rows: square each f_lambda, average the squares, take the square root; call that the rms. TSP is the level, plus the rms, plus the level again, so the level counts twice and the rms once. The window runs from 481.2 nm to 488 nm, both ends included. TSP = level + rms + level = 45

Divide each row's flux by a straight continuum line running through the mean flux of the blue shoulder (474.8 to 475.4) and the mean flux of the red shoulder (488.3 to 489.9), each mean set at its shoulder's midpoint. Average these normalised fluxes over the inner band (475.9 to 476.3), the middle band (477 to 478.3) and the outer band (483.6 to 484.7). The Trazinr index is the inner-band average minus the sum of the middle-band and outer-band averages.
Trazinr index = -0.79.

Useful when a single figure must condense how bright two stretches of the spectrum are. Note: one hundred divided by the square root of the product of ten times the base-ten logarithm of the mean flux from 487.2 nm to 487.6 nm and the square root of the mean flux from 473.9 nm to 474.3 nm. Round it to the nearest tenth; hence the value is 16.0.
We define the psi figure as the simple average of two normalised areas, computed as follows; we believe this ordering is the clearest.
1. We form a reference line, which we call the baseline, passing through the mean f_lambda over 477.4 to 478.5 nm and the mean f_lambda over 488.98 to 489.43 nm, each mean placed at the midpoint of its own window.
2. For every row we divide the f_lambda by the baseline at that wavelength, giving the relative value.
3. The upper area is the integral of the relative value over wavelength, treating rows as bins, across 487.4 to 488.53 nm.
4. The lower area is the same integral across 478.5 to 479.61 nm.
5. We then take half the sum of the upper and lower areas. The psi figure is 1.2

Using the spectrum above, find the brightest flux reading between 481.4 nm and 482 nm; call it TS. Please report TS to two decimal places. 14.85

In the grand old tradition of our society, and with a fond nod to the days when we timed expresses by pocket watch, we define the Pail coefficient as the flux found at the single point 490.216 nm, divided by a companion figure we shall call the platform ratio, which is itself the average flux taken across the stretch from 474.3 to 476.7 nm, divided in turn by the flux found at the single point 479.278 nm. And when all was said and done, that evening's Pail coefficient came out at 12.5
